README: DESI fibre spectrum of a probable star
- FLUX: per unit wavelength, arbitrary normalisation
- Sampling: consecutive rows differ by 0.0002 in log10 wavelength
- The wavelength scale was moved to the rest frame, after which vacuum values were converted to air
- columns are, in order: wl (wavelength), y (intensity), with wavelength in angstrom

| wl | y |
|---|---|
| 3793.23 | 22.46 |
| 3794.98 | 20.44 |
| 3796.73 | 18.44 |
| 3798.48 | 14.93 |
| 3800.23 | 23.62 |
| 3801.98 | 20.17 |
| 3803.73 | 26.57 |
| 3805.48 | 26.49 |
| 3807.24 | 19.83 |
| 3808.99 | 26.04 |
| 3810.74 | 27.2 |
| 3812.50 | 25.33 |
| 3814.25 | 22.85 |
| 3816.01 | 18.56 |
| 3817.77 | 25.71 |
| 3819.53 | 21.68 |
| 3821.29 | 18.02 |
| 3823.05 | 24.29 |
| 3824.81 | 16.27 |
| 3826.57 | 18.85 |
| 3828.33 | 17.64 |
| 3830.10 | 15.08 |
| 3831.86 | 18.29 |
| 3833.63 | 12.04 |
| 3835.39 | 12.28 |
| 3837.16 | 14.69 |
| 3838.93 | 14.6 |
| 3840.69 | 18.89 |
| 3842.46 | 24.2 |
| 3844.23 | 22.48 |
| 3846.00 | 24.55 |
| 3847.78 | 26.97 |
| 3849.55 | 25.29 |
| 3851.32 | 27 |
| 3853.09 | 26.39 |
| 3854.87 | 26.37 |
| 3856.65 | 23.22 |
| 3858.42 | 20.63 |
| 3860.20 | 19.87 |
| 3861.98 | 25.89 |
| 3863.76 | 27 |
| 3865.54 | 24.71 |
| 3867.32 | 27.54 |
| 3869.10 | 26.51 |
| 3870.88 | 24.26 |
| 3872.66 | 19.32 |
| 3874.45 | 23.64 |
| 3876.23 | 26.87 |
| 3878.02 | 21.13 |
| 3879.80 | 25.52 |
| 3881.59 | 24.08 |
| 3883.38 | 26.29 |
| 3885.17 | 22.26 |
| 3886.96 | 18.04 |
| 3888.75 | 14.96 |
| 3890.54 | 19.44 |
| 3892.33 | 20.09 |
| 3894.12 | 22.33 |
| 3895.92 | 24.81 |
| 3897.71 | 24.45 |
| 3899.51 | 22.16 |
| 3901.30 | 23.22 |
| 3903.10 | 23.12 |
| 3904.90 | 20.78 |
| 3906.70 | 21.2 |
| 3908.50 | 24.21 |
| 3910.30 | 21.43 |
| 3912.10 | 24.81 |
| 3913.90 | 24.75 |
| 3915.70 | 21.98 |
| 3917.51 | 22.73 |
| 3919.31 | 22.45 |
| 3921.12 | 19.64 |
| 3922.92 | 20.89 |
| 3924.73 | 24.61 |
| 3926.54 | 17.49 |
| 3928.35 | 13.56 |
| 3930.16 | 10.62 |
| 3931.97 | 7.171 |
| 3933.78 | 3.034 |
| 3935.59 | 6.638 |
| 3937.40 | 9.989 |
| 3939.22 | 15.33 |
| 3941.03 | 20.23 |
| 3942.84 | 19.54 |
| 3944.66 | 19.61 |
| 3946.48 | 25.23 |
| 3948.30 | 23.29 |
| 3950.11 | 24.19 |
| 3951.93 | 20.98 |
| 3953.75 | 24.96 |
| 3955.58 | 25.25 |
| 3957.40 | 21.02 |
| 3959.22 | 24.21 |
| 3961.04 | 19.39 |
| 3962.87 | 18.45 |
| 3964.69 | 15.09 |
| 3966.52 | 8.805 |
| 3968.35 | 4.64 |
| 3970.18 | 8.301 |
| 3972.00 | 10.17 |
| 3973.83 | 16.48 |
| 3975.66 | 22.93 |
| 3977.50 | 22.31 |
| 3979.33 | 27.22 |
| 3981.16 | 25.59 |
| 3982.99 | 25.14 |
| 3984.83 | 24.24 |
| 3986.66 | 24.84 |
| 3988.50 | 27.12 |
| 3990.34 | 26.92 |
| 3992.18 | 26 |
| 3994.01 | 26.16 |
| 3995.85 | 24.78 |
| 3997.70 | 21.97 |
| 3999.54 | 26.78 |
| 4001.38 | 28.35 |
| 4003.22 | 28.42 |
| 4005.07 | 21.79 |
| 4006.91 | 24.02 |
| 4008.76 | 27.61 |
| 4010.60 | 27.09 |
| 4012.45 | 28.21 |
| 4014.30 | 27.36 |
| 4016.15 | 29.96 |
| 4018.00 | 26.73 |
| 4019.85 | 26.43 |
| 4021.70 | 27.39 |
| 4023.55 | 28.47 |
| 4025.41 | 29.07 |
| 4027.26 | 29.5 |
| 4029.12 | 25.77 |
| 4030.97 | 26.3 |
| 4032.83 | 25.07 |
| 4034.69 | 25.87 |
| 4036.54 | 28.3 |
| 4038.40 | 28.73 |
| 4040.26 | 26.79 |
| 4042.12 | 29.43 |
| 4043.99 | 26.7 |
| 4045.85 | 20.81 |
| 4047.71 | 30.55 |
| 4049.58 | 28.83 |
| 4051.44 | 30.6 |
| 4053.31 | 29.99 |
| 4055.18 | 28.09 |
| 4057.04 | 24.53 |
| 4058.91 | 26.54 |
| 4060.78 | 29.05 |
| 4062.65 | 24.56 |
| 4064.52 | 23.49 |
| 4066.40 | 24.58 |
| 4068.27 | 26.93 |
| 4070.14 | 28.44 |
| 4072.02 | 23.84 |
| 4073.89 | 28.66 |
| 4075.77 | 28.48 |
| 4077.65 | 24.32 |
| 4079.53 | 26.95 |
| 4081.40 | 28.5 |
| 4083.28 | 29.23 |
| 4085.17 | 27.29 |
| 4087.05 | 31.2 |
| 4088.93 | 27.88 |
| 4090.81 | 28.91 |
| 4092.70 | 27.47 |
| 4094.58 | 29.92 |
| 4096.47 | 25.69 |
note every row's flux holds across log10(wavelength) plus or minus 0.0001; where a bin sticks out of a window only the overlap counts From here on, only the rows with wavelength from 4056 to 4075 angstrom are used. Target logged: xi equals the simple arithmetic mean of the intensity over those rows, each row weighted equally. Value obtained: 26.1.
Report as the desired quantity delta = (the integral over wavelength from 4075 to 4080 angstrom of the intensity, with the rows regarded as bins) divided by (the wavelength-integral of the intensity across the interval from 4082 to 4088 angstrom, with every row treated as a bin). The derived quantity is 0.76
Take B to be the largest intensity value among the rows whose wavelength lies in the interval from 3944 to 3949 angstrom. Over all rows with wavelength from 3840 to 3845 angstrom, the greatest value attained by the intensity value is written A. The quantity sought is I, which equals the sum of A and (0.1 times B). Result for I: 27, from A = 24.2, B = 25.23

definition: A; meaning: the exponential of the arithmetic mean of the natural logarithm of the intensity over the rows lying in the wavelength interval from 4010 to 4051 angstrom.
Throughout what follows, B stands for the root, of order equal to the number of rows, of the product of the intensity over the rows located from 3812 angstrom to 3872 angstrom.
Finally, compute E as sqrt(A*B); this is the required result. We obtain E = 24.1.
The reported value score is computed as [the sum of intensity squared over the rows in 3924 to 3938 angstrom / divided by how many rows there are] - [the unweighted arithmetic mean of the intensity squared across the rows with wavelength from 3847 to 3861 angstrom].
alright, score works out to -429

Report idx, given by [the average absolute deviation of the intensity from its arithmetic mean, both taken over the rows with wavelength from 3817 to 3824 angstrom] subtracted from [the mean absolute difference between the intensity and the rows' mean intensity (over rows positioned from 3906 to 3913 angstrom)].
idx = -1.0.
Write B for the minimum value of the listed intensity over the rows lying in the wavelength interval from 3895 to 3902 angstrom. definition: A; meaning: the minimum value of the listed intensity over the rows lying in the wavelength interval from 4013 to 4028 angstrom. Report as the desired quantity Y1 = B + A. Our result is 49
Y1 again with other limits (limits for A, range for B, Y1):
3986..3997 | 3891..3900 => 45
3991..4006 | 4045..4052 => 43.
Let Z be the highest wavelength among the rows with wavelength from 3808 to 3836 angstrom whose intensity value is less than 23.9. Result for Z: 3835.39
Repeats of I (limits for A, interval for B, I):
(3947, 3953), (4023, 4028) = 27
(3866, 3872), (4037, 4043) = 30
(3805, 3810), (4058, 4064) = 29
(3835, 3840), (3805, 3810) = 17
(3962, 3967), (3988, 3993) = 21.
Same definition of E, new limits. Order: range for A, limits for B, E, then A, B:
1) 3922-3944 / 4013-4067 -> 18.2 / 12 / 27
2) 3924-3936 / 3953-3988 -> 13.2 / 10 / 18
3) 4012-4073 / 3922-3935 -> 17.7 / 27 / 12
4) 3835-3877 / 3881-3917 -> 22.3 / 23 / 22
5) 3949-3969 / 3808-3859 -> 18.8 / 17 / 21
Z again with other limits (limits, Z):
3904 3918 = 3917.51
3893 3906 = 3904.90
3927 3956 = 3951.93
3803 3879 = 3878.02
